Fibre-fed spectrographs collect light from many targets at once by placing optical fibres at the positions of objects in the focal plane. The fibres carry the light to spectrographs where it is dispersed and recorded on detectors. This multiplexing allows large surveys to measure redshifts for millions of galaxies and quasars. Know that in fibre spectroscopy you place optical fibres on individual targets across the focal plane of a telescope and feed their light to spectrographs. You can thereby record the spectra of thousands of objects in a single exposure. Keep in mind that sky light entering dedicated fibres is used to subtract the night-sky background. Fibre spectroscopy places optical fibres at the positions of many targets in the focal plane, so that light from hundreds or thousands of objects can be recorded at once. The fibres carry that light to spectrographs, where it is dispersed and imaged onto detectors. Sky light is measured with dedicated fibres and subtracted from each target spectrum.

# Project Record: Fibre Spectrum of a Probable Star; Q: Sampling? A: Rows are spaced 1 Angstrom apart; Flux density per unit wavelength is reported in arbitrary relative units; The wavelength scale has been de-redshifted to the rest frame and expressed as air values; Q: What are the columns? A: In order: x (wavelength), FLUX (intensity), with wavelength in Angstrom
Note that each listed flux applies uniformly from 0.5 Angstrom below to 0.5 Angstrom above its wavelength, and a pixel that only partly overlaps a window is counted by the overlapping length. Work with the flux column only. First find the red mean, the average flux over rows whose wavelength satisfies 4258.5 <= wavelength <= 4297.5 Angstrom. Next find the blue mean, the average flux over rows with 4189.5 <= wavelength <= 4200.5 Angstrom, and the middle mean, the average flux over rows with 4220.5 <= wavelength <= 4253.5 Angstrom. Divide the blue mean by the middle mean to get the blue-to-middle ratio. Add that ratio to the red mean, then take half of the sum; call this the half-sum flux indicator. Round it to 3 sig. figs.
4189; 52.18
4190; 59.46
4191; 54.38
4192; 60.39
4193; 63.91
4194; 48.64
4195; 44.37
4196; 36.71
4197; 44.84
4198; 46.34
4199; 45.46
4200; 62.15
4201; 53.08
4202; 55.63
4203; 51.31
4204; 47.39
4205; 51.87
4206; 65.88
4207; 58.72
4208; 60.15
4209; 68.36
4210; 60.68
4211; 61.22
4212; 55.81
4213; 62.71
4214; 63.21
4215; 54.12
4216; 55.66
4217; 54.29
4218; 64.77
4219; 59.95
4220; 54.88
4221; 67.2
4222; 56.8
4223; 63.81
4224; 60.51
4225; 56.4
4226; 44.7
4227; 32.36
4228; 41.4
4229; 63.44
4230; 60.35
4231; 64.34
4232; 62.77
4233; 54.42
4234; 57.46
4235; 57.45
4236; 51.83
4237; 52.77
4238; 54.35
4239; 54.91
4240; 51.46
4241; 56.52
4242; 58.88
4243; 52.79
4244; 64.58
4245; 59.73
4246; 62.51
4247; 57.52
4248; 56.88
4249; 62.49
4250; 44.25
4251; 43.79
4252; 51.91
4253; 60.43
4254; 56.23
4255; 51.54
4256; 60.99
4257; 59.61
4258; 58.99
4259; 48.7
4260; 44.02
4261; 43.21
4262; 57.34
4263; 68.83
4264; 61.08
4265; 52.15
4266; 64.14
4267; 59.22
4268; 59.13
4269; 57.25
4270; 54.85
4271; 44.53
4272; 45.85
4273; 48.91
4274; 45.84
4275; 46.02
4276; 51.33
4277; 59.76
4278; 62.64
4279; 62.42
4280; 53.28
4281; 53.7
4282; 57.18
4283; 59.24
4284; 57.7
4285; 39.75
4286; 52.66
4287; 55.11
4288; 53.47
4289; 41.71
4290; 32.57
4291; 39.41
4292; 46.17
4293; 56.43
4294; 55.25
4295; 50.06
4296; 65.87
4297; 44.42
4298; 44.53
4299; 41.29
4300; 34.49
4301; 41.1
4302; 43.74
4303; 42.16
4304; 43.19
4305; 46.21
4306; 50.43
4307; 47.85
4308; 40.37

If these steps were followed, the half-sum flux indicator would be 26.8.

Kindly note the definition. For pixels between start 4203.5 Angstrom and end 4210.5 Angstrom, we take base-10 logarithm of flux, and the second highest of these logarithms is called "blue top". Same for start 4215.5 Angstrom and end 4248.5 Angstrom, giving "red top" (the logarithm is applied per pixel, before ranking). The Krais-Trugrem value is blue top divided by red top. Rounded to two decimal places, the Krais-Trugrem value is 1.00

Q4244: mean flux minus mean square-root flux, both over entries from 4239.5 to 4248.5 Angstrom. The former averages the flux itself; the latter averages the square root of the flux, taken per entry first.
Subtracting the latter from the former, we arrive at 50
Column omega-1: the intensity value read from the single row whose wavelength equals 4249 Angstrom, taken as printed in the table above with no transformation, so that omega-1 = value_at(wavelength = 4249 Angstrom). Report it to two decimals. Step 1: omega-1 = 62.49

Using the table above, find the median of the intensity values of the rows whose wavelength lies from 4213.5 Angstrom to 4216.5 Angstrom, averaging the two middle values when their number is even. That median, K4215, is 55.7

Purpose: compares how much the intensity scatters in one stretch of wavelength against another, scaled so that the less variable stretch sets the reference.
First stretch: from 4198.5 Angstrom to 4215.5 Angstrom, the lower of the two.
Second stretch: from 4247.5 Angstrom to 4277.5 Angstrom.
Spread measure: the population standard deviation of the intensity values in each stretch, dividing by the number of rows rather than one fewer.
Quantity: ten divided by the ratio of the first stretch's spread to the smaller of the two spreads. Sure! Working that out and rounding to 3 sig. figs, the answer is 10.0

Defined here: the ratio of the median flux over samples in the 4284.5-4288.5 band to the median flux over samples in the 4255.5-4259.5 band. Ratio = 0.89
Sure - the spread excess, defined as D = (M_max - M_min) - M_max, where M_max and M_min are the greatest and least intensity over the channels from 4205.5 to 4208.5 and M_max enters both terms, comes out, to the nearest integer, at -59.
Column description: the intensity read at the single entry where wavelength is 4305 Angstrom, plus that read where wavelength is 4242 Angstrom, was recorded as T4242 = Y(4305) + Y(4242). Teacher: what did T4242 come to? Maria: 105.1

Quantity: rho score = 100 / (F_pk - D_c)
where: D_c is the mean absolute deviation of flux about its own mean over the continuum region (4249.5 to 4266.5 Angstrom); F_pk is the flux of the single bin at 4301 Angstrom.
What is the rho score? 2.9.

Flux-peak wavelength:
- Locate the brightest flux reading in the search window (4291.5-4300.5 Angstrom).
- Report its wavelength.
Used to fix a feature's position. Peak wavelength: 4296 Angstrom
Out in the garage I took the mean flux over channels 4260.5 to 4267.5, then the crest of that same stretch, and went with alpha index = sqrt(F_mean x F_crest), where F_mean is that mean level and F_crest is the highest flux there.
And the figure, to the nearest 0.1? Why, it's 63.2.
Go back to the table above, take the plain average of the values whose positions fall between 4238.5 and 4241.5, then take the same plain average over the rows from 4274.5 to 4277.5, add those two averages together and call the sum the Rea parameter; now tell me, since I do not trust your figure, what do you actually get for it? 107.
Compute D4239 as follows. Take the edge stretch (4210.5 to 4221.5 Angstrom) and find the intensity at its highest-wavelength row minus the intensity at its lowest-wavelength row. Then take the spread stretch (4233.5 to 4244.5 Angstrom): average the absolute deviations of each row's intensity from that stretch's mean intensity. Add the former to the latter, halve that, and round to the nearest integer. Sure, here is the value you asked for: 4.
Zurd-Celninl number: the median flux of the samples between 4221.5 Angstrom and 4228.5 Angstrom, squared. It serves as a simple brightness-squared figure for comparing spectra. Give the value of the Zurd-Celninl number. 3181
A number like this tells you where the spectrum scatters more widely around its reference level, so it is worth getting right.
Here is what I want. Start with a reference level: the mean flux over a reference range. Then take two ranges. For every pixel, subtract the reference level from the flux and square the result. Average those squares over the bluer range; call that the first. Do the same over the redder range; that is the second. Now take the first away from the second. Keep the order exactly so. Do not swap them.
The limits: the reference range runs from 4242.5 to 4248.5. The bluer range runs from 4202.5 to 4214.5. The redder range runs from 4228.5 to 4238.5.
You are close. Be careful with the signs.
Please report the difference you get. -16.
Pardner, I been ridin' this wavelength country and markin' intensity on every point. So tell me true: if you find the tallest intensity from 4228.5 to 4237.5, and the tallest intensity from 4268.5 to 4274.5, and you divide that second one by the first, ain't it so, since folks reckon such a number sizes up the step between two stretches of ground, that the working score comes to 0.89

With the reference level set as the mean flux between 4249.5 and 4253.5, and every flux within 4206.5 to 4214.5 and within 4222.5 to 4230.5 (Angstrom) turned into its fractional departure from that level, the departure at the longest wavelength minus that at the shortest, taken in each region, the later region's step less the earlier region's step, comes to -0.16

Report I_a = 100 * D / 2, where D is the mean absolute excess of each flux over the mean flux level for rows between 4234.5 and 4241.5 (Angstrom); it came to 93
